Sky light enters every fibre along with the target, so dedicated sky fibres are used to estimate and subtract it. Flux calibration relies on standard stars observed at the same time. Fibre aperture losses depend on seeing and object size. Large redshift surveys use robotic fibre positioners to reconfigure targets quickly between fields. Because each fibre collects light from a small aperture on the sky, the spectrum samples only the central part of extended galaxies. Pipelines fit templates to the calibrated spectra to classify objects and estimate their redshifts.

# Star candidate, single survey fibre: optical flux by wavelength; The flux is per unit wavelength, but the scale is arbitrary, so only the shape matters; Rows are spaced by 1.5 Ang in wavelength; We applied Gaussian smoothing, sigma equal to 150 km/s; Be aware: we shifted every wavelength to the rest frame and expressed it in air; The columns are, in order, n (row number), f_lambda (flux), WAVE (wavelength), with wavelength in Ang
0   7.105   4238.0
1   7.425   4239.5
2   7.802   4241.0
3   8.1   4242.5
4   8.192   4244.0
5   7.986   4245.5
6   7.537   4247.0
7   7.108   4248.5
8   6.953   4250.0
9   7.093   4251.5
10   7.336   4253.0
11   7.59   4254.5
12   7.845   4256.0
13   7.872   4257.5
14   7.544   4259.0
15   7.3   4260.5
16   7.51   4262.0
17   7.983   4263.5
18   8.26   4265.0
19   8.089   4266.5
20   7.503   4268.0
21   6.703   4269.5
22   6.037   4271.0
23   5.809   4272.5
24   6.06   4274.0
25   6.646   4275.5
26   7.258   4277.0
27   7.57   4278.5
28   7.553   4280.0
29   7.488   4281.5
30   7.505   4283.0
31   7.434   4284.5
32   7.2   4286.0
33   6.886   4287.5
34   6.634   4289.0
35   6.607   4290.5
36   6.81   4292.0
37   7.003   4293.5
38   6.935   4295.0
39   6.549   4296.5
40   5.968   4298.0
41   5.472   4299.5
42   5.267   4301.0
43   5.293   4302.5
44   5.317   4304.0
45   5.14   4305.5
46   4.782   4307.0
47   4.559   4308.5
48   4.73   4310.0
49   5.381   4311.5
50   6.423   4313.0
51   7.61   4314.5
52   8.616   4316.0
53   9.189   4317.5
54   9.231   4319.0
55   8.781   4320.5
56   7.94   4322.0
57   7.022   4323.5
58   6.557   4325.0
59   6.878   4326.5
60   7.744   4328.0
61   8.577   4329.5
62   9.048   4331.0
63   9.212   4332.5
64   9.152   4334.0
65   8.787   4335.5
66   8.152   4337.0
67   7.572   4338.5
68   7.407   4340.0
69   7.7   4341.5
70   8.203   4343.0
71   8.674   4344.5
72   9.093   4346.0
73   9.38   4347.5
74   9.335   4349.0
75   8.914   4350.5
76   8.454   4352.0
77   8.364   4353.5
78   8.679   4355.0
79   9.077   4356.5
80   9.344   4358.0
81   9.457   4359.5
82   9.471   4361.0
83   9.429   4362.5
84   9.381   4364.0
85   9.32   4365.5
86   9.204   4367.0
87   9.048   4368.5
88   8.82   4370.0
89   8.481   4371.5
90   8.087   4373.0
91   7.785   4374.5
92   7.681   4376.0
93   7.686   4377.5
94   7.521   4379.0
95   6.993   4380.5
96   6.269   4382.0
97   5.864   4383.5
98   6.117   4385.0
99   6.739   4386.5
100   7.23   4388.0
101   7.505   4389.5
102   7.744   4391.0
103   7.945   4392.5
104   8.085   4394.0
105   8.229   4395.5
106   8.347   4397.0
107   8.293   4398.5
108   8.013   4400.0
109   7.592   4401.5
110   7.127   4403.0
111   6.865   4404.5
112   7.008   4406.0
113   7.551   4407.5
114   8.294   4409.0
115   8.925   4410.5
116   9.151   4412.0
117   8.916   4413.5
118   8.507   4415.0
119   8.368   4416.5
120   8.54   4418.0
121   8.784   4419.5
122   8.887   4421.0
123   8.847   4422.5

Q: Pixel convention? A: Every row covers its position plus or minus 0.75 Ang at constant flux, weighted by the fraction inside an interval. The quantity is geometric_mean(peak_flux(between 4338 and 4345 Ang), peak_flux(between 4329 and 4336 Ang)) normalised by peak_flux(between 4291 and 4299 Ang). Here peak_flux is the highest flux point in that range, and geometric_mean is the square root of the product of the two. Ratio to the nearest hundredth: 1.28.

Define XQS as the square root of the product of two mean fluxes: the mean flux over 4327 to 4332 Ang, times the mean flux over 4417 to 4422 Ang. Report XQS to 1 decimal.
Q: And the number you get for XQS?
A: 8.6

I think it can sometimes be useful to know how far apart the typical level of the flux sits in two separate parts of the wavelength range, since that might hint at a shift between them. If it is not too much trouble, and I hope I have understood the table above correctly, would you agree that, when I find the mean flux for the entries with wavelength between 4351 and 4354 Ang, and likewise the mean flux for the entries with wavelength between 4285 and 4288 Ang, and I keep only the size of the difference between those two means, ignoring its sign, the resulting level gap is 1.4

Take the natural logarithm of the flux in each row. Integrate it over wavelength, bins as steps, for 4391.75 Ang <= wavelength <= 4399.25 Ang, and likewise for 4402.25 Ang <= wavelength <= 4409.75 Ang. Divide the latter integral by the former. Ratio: 0.95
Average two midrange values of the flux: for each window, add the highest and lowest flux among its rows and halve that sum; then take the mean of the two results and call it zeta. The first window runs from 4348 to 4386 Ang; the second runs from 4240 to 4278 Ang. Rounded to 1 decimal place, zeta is 7.4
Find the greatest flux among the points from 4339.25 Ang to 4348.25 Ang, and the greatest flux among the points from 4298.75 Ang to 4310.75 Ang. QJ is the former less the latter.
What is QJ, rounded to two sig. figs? 3.9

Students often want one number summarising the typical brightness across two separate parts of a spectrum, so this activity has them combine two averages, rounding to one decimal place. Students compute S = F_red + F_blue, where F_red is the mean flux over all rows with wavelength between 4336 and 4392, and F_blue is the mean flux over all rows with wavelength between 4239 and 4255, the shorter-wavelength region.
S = 15.8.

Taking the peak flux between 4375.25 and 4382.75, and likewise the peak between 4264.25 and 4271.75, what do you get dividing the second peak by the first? 1.07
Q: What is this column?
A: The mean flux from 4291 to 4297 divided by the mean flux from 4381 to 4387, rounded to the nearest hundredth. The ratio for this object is 1.09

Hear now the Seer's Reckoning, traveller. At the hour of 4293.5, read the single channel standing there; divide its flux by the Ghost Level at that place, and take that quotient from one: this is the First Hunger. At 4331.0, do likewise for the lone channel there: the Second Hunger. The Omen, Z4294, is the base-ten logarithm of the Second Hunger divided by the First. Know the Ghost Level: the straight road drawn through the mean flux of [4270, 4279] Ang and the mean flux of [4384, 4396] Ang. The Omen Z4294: 0.8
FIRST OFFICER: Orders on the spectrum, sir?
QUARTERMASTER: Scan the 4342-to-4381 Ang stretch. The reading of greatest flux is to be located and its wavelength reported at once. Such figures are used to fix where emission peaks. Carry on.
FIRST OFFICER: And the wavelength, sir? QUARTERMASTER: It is 4361.0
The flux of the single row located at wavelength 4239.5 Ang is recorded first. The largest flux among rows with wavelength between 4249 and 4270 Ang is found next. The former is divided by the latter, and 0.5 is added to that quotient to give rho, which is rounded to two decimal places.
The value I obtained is 1.40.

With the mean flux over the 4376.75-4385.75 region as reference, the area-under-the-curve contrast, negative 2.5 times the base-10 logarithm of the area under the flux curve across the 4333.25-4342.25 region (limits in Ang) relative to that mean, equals -2.6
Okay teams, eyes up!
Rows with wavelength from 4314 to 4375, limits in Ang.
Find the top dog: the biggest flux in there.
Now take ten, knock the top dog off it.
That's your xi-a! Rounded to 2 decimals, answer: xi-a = 0.53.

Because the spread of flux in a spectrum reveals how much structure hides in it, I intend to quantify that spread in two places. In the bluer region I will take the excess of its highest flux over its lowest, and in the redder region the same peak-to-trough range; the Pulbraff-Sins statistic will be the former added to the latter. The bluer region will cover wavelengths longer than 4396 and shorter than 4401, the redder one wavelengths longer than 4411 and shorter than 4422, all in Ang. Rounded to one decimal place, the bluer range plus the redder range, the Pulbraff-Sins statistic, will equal 1.1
